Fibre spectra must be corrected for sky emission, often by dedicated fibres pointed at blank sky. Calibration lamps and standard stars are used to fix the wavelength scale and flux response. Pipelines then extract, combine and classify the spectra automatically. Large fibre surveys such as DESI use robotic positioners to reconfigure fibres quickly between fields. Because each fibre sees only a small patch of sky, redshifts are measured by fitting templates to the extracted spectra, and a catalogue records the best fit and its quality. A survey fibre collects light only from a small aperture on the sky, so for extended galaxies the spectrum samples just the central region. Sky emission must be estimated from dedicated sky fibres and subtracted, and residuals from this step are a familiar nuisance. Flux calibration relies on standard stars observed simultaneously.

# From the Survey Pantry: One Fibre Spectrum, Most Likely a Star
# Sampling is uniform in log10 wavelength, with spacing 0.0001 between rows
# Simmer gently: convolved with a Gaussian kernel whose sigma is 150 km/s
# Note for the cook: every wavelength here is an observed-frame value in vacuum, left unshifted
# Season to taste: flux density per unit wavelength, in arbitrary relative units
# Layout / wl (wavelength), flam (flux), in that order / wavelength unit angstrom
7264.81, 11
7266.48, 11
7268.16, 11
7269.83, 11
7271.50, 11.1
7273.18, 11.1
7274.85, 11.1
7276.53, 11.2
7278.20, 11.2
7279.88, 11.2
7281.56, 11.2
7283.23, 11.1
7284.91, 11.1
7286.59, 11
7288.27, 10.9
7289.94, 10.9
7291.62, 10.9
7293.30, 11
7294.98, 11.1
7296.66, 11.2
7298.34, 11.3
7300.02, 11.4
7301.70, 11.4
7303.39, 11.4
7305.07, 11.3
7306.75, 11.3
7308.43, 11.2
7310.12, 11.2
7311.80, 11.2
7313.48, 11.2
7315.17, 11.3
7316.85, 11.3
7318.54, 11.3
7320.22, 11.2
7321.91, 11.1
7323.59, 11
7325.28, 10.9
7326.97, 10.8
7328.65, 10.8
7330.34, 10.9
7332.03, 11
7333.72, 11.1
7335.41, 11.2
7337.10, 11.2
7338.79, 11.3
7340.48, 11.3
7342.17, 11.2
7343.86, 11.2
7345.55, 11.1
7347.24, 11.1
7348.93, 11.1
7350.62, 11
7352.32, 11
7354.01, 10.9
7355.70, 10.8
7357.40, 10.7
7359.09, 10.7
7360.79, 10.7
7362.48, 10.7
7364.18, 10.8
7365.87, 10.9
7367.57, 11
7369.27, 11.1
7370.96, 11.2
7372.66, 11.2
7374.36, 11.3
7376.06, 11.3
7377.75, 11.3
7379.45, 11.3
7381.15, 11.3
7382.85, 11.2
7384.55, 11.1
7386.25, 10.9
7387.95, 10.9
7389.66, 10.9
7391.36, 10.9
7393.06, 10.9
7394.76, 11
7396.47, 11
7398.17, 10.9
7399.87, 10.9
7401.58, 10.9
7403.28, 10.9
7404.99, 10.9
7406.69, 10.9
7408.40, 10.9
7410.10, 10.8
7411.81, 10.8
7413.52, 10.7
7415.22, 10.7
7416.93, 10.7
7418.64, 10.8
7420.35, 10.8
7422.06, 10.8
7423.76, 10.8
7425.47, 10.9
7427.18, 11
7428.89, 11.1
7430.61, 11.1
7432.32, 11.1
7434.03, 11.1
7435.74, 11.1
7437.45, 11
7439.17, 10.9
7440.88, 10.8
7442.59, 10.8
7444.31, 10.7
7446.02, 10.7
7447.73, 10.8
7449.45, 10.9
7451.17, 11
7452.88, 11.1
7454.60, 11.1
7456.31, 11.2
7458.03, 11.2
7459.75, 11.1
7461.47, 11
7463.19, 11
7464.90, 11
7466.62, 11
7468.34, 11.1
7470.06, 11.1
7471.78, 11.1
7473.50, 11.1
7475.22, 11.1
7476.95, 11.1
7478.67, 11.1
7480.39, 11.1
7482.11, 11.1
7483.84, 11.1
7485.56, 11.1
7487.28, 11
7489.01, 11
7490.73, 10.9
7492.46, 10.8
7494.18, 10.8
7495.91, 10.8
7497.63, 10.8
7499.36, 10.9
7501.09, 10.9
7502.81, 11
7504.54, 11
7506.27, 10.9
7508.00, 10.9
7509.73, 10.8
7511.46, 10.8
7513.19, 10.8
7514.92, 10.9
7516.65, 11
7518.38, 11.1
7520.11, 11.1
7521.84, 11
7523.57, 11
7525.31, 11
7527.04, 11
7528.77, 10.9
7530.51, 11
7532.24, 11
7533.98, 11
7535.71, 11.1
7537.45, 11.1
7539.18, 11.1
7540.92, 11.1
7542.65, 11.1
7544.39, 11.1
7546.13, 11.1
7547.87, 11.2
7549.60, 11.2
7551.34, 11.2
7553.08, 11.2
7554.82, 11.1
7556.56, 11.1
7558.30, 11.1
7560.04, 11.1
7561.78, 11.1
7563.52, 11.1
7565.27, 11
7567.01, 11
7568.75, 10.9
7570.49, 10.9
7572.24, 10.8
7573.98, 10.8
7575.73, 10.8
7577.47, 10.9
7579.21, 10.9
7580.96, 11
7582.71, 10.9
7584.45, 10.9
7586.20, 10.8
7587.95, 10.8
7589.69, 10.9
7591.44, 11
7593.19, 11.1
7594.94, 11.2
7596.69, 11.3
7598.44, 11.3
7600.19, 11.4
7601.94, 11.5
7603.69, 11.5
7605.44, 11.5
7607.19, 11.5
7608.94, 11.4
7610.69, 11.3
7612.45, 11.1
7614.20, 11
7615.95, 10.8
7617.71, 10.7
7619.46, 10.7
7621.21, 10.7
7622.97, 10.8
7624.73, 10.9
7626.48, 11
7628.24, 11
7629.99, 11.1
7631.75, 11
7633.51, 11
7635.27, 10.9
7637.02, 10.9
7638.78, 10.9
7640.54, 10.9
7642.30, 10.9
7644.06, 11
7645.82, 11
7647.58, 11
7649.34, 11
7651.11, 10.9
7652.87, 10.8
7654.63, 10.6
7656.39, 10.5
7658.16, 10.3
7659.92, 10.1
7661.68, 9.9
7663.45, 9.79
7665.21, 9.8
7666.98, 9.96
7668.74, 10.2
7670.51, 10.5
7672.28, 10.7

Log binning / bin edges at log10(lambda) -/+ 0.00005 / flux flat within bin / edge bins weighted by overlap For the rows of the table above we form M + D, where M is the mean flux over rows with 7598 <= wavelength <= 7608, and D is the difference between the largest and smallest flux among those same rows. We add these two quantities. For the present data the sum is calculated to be 11.7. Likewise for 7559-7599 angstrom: 11.5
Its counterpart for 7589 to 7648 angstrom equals 11.9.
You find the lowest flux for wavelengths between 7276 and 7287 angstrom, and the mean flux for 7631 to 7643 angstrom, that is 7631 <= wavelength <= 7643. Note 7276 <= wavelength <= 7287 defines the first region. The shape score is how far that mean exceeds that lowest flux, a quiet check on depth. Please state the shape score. -0.07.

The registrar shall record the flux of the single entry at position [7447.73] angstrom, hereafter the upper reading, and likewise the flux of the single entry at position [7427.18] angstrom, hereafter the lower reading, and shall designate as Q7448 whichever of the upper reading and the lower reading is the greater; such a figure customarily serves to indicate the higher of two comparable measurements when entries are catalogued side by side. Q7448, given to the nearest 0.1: 11.0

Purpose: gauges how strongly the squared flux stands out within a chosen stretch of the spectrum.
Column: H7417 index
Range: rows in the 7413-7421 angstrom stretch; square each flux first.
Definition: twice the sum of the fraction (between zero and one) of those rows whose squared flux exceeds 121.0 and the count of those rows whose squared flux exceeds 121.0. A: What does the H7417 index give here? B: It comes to 0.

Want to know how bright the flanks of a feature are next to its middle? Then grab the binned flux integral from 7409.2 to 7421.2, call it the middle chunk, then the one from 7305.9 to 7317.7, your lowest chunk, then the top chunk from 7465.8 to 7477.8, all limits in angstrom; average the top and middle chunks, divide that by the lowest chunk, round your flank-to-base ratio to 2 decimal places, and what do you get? 0.99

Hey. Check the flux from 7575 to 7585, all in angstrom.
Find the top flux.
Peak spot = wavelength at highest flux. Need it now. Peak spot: 7580.96 angstrom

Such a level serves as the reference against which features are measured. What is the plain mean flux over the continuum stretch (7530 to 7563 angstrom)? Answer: 11.1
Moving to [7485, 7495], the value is 10.9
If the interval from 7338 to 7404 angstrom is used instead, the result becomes 11.0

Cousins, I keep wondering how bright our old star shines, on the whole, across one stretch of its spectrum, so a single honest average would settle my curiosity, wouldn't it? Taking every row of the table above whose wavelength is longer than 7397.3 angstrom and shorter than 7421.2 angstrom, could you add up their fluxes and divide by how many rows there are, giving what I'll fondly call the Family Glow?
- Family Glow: 10.8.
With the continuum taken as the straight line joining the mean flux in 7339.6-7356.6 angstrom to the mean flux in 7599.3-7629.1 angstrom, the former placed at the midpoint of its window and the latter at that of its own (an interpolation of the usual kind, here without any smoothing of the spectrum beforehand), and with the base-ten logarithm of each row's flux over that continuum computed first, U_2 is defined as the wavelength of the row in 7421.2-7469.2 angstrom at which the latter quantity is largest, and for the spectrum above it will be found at 7456.31 angstrom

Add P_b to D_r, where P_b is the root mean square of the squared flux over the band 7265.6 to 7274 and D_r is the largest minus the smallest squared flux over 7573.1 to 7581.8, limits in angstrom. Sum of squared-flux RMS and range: 126.2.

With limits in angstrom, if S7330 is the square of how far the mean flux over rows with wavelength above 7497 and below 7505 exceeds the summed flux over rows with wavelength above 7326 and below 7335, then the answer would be 1908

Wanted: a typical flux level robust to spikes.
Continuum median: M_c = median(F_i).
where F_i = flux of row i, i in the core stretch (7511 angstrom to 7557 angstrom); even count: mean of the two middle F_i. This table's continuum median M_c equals 11.1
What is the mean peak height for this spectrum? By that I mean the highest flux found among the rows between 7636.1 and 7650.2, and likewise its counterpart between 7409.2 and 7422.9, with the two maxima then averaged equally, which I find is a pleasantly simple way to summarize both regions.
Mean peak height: 10.9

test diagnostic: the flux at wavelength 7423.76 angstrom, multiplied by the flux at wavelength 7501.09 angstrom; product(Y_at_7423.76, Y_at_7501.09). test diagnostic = 118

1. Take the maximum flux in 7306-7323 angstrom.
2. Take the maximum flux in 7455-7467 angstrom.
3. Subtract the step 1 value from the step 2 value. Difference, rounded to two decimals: -0.10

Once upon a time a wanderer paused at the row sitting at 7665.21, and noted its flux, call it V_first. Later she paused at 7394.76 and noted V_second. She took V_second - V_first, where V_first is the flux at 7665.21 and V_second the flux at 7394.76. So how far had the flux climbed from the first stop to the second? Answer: 1.2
